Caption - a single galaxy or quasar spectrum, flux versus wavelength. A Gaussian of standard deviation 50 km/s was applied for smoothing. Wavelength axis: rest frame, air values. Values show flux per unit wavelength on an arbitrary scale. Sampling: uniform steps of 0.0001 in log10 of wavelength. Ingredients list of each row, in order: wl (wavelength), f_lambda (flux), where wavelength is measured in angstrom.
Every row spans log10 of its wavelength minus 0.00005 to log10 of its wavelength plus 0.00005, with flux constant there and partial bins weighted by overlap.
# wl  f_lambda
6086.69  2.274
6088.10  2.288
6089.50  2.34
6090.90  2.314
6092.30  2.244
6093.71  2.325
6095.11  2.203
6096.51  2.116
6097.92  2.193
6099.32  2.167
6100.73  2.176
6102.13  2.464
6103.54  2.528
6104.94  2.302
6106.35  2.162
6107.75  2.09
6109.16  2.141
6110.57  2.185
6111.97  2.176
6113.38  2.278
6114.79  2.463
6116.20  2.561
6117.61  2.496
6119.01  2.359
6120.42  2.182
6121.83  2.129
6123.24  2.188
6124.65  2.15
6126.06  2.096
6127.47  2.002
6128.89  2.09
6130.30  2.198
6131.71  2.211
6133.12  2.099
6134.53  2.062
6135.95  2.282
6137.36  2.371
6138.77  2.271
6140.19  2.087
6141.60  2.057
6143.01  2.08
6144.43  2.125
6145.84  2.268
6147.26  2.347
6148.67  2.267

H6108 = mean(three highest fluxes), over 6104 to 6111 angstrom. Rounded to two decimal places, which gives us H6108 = 2.22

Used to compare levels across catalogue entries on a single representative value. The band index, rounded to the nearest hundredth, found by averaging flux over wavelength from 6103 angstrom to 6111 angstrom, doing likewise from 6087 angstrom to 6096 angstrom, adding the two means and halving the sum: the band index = 2.26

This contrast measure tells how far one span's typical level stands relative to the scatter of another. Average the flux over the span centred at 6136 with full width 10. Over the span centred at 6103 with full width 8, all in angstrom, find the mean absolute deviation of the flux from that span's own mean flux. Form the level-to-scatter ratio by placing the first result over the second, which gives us 17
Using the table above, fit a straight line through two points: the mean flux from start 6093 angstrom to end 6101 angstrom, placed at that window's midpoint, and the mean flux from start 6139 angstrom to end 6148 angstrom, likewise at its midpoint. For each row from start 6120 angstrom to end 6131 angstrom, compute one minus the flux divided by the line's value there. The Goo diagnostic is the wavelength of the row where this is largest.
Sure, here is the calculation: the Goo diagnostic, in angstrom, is 6127.47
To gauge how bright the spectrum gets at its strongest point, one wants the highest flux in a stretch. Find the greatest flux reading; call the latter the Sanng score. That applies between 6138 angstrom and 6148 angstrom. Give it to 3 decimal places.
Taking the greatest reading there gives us 2.347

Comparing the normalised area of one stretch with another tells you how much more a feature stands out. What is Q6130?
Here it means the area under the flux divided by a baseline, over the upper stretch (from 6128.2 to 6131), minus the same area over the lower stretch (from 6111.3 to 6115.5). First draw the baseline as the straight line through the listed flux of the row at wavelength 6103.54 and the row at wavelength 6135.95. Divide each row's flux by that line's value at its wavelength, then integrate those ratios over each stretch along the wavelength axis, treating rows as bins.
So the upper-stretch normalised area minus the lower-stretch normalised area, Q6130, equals -1.4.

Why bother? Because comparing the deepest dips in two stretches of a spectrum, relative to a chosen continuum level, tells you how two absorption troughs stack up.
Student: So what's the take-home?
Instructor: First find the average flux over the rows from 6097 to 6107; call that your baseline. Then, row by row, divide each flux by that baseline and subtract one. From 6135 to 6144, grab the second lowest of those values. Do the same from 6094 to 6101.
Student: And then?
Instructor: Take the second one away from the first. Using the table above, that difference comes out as -0.038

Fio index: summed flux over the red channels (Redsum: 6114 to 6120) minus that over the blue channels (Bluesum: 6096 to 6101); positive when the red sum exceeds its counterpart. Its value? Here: 1.2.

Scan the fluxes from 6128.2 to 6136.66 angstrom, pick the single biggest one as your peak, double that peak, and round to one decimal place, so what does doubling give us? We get 4.6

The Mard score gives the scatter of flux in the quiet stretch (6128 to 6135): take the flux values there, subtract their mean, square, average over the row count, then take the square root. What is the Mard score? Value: 0.061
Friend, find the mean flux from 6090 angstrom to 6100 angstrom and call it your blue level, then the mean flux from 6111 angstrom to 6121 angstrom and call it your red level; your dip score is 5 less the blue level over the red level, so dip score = 4.06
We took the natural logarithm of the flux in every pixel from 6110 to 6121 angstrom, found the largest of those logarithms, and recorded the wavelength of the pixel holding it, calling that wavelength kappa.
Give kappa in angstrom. 6116.20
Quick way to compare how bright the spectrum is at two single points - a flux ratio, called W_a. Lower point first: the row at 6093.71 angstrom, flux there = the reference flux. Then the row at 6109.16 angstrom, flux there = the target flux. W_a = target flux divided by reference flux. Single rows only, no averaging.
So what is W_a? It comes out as 0.92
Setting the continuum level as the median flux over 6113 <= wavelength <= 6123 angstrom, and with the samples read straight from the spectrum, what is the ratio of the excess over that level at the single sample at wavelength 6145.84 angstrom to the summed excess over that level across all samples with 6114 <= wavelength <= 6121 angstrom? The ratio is -0.34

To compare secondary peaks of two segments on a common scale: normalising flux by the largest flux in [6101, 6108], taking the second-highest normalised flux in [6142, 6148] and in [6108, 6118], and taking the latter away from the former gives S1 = -0.09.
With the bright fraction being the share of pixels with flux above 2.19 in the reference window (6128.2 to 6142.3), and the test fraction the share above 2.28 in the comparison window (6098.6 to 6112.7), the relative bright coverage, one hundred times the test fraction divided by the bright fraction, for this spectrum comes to 60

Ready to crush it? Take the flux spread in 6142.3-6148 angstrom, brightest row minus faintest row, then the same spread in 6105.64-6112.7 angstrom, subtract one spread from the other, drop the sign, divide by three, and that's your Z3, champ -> 0.057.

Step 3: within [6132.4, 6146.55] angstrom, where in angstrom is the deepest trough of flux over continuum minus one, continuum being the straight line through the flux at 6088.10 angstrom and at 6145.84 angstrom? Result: 6141.60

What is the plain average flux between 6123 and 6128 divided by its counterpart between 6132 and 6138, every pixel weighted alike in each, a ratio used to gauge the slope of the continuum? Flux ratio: 0.96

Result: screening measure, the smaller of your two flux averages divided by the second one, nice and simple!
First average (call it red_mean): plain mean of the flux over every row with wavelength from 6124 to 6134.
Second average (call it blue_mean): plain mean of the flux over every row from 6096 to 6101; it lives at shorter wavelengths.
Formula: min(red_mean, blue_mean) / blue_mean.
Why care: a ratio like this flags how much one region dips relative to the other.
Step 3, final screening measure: 0.981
